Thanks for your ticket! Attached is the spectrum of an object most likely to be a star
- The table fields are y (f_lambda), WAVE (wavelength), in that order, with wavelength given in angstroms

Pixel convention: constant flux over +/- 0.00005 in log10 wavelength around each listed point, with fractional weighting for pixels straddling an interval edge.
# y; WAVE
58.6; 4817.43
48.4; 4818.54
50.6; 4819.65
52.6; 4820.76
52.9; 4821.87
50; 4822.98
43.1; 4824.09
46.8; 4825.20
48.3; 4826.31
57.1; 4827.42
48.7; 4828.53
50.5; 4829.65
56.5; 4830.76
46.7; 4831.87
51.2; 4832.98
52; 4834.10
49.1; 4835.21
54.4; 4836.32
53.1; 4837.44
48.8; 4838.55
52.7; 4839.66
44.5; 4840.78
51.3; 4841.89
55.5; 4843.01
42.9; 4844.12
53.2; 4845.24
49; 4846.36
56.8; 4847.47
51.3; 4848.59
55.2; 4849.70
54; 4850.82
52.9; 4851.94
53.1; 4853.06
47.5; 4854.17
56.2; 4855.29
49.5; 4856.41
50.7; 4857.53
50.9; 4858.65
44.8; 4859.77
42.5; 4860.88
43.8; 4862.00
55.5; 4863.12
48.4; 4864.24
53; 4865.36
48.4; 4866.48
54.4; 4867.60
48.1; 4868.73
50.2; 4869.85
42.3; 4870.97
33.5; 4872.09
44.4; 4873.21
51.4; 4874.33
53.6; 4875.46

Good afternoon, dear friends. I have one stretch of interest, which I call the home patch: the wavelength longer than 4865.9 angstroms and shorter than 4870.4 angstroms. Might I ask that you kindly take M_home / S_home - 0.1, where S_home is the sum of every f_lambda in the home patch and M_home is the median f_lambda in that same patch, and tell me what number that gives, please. 0.15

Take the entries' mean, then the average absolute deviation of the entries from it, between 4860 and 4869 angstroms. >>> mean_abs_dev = 3.78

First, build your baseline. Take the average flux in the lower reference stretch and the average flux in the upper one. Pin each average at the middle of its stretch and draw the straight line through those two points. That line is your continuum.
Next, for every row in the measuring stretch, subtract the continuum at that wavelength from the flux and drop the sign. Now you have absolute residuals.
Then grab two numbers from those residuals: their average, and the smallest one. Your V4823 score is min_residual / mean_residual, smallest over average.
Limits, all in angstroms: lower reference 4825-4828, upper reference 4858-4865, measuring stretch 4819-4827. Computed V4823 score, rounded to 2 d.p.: 0.26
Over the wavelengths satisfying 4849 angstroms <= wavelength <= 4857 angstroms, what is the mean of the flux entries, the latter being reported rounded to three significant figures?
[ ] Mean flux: 52.6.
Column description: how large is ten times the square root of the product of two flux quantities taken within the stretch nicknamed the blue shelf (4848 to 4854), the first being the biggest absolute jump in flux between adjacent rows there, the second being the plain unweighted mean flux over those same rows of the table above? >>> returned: 144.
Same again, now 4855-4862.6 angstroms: 180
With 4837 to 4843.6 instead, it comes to 204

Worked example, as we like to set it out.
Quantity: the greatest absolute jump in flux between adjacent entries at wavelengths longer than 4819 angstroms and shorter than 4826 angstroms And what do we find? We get 6.9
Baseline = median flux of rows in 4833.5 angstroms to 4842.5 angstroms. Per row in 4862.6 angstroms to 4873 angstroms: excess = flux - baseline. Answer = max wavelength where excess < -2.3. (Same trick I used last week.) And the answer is 4872.09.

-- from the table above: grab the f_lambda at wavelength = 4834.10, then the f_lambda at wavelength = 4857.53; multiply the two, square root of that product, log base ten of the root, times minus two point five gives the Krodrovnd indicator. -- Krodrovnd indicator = -4.28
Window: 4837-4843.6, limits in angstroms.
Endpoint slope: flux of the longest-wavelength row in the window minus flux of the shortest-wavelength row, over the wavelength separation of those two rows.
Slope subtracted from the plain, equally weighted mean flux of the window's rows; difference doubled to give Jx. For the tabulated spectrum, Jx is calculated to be 101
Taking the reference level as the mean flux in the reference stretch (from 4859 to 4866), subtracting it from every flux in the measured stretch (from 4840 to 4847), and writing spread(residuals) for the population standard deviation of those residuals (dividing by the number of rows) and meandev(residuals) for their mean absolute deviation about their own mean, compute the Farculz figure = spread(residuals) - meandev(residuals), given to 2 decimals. 0.57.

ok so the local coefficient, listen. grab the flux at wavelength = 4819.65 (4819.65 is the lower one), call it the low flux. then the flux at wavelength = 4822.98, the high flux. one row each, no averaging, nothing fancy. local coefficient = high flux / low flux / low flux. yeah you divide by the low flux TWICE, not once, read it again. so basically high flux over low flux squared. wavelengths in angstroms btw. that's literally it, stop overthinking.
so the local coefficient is 0.0195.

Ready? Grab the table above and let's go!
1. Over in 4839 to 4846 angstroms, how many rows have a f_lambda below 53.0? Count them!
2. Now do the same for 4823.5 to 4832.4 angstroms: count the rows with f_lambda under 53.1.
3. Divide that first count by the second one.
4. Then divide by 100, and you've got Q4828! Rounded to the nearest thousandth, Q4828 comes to 0.007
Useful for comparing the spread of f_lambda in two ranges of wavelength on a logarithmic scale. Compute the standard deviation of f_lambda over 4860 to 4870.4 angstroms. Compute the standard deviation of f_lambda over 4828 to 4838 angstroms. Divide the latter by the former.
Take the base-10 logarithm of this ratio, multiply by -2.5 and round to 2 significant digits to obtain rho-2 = 0.42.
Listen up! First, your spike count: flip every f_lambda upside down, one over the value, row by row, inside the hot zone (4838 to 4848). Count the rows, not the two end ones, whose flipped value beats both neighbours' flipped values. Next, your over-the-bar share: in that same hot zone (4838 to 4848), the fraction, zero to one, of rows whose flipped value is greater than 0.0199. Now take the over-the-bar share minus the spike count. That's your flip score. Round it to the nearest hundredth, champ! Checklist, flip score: -2.56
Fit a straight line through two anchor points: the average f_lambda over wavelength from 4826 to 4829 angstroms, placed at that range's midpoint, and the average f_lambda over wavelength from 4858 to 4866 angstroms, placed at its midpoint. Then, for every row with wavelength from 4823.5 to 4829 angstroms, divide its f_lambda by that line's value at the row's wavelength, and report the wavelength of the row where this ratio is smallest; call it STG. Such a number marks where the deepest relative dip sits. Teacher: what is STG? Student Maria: 4824.09 angstroms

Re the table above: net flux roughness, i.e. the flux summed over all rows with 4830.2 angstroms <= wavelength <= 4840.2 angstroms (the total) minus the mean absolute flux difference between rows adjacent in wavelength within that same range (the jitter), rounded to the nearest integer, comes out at 460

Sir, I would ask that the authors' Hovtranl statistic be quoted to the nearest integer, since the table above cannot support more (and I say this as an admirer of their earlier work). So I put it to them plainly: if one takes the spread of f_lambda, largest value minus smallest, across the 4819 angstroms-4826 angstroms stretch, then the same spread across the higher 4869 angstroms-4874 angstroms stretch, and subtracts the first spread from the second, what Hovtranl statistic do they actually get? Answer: 7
